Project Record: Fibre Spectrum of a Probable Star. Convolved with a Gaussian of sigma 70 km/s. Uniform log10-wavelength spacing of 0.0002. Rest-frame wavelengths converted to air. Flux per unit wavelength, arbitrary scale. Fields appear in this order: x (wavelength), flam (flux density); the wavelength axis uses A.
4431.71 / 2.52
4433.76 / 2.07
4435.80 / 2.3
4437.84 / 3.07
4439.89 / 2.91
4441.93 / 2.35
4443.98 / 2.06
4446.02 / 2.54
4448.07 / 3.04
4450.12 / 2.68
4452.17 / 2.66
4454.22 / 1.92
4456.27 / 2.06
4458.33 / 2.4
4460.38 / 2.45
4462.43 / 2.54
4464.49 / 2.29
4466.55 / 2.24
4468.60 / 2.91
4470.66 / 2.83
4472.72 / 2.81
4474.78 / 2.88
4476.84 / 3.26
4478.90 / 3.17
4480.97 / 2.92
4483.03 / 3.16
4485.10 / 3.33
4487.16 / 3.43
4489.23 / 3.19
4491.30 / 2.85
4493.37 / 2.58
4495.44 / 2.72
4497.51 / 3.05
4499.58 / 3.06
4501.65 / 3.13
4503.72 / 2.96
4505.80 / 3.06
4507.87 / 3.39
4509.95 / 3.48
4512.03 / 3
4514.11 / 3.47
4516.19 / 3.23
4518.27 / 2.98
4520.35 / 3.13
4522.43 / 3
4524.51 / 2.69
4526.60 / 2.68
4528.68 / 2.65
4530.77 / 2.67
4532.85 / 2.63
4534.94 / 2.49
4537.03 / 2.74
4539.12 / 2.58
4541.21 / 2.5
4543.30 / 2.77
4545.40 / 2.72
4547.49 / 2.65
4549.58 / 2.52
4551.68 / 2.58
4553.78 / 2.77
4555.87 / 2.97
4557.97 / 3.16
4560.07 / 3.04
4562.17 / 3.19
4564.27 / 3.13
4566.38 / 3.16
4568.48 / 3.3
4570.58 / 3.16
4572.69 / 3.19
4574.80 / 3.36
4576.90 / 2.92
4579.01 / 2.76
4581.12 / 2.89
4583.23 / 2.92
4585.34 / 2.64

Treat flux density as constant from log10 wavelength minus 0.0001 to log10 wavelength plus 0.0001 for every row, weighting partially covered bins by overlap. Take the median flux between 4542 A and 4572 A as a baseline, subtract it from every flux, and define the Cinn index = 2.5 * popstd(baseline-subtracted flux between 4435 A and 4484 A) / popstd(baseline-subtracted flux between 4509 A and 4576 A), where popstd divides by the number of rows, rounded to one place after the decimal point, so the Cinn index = 3.2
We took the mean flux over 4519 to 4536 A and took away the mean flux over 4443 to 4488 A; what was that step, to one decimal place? 0.0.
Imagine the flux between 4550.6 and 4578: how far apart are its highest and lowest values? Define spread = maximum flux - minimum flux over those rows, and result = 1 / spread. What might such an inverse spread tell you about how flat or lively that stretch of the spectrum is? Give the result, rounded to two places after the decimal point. 1.28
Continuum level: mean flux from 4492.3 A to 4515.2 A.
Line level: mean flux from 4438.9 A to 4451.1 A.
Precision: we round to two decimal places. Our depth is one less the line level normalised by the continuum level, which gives 0.16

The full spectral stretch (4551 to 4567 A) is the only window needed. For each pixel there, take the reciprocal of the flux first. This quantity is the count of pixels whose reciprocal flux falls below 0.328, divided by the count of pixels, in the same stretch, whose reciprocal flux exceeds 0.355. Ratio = 2.0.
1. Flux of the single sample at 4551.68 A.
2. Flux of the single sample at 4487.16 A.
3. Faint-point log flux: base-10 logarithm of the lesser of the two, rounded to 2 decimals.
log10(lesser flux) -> 0.41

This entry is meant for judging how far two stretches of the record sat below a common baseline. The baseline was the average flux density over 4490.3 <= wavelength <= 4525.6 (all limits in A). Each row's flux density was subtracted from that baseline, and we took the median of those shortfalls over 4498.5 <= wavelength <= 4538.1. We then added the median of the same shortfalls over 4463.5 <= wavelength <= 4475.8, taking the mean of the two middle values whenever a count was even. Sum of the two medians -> 0.27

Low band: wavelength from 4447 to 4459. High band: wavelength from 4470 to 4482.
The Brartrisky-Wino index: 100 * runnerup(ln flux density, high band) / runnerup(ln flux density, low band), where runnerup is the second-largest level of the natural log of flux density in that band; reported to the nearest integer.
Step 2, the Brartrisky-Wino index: 117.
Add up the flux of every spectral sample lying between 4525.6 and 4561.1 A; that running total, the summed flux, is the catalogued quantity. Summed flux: 46.1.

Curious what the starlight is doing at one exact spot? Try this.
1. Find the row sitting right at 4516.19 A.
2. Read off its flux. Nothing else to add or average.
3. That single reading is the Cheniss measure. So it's 3.23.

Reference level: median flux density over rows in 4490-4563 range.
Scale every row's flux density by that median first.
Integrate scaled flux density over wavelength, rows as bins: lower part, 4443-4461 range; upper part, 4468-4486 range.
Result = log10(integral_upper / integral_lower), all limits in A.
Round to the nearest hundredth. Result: 0.10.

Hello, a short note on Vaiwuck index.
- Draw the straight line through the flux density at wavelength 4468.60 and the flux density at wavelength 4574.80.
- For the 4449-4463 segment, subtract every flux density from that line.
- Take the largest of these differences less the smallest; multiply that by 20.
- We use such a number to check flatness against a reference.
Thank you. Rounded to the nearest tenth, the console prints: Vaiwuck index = 15.5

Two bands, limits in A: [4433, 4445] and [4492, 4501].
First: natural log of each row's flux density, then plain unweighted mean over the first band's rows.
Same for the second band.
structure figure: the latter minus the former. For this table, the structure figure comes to 0.16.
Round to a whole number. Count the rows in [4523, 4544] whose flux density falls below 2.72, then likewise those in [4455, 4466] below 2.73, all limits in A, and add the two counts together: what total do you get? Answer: 13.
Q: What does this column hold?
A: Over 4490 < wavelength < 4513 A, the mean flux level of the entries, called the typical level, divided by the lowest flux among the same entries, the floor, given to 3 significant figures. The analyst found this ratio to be 1.17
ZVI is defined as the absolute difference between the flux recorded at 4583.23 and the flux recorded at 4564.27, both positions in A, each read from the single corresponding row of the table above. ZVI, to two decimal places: 0.21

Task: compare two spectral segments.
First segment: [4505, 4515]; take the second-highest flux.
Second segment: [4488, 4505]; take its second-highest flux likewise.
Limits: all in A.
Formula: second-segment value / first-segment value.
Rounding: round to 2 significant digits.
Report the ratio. 0.90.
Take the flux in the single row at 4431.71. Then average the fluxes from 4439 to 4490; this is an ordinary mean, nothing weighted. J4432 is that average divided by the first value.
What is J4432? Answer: 1.08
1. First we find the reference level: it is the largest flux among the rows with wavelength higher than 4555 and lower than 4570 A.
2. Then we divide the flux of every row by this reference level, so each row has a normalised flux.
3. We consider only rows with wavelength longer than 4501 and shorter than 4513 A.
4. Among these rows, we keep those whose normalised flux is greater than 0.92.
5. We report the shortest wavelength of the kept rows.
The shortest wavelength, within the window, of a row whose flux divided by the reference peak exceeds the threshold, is 4501.65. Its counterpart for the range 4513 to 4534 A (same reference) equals 4514.11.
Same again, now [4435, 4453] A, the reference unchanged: 4437.84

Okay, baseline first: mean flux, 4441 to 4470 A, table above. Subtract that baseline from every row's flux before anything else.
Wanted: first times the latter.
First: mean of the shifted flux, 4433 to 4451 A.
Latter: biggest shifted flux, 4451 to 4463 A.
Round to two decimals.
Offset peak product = 0.03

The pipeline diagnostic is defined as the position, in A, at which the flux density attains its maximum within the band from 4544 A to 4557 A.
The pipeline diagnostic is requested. 4555.87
